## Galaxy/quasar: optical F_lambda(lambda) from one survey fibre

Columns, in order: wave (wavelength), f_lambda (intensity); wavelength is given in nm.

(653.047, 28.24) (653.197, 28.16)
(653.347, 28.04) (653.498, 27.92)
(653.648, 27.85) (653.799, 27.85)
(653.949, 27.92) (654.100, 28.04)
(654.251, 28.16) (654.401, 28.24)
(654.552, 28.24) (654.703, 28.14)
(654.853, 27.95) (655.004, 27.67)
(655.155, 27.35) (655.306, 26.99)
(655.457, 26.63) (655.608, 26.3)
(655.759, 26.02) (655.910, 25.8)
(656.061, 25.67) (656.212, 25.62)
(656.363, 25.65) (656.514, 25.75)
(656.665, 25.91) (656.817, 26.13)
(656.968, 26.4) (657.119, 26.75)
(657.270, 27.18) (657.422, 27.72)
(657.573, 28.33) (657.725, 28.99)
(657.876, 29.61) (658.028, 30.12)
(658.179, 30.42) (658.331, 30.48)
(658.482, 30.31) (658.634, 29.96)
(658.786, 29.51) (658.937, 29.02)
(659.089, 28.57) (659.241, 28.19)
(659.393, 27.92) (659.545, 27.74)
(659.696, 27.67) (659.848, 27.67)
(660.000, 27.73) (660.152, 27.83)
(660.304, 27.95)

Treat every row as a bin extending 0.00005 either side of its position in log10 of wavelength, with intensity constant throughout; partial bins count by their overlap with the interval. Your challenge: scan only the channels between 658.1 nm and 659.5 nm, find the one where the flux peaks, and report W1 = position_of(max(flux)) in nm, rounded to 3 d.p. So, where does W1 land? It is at 658.331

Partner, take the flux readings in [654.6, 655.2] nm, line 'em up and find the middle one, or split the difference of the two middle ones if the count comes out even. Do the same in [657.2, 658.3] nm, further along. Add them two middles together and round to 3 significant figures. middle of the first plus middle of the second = 56.8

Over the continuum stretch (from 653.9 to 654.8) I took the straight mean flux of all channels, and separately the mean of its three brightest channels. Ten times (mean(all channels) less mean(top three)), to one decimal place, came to -0.9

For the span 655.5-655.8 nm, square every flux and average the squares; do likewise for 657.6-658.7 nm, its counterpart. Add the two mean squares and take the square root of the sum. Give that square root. 39.8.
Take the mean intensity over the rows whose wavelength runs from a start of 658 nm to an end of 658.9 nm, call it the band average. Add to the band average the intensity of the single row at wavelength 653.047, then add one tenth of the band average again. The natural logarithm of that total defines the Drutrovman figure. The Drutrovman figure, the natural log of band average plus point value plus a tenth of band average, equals 4.117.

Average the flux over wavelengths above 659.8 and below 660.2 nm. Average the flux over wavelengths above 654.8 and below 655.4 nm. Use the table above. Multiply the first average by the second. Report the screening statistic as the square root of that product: 27.6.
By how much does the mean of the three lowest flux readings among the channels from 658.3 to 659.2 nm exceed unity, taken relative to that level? 28.0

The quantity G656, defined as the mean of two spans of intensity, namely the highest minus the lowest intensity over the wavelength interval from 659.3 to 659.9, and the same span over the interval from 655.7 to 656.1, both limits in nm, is 0.30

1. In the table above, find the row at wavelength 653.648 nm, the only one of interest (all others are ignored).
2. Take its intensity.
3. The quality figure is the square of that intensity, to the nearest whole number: 776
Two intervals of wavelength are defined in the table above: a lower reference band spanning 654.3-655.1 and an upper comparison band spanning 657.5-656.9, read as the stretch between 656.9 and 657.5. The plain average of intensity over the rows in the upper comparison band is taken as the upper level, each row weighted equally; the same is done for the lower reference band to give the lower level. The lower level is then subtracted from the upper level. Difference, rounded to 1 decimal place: -1.0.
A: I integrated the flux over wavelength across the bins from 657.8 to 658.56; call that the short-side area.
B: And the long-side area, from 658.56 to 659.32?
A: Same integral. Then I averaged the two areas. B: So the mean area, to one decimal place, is 22.5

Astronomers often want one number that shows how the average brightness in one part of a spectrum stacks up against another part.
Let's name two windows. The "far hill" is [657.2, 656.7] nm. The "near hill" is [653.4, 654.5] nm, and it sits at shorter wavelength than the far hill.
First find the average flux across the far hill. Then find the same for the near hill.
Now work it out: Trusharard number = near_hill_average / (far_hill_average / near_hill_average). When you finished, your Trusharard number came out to 29.7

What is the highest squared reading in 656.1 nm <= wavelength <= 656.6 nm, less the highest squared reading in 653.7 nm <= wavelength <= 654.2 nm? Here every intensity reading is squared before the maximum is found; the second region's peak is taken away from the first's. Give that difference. -123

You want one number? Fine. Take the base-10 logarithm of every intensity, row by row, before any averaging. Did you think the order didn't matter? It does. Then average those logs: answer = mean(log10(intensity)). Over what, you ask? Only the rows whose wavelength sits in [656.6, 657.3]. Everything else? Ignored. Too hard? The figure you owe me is 1.42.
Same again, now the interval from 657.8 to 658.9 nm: 1.48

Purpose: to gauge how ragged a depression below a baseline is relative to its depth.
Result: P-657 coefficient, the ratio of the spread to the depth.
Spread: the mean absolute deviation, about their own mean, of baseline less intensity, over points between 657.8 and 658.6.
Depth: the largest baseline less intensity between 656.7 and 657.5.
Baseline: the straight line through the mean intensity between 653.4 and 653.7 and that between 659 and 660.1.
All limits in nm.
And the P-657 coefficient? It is 0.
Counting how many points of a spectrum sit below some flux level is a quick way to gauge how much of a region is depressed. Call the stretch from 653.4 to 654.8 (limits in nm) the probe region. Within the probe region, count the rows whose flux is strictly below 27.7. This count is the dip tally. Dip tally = 0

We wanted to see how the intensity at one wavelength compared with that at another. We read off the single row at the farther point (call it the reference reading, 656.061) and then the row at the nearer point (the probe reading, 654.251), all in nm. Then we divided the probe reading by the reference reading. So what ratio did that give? 1.10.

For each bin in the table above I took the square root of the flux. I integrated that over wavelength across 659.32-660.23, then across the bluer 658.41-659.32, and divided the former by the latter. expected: 0.98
